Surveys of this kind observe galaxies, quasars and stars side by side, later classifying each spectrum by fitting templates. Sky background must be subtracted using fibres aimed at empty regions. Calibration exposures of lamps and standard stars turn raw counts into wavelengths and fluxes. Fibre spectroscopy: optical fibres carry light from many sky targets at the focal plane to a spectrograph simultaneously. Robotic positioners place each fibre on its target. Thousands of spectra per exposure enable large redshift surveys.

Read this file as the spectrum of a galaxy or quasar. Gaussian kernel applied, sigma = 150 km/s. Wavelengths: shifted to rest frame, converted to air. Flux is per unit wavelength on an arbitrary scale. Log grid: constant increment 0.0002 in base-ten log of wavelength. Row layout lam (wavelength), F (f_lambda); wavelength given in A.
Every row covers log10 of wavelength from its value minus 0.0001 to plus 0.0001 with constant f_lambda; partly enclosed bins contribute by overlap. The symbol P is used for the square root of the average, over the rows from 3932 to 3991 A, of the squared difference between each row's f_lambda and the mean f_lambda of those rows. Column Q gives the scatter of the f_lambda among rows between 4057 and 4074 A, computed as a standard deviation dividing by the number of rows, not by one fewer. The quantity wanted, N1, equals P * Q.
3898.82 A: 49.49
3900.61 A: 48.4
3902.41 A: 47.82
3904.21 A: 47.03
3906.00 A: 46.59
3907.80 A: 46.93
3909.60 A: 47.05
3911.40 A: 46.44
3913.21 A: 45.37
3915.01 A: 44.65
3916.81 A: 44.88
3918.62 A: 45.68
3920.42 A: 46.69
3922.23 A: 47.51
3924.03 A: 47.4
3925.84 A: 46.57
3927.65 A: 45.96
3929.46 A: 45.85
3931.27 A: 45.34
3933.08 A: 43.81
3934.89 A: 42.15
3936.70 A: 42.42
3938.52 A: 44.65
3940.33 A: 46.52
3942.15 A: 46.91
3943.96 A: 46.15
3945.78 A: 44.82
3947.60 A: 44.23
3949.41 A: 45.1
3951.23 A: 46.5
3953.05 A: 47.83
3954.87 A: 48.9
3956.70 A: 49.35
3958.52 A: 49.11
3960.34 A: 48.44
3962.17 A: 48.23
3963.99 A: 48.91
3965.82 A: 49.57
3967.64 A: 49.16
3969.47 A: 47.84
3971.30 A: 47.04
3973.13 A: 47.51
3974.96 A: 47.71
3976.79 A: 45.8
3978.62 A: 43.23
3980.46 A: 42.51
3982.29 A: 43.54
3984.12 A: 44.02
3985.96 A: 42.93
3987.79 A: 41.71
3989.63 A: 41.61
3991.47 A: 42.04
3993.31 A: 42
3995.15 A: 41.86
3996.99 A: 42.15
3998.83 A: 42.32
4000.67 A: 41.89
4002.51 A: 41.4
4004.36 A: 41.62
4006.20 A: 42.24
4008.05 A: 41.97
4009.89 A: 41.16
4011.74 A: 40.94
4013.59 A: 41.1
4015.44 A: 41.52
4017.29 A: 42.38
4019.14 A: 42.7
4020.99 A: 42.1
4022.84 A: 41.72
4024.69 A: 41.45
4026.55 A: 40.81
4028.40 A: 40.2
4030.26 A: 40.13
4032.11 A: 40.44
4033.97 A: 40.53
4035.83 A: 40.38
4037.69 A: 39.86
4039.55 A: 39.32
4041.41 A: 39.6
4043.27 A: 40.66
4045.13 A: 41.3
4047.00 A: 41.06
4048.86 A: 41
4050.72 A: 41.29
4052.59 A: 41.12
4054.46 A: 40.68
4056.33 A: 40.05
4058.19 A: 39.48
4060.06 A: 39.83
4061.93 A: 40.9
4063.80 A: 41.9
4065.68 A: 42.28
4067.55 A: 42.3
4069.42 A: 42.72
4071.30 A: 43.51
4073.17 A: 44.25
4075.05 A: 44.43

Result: 3.8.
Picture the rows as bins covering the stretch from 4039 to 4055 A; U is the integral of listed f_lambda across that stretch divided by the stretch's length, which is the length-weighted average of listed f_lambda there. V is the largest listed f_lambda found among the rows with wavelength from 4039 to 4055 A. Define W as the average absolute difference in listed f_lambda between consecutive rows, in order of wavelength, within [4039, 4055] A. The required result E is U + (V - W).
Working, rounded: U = 40.7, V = 41.3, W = 0.4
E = 82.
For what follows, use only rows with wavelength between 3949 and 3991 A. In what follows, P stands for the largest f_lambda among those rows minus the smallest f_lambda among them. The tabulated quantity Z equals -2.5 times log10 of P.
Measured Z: -2.3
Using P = 8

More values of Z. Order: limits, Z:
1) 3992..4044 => -1.3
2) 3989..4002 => 0.4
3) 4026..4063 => -0.7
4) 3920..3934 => -1.4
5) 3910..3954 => -1.9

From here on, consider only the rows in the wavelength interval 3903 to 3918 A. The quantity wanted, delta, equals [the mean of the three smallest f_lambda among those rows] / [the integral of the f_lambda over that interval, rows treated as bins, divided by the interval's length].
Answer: 0.975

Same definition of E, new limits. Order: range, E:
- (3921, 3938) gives 92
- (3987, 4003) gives 84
